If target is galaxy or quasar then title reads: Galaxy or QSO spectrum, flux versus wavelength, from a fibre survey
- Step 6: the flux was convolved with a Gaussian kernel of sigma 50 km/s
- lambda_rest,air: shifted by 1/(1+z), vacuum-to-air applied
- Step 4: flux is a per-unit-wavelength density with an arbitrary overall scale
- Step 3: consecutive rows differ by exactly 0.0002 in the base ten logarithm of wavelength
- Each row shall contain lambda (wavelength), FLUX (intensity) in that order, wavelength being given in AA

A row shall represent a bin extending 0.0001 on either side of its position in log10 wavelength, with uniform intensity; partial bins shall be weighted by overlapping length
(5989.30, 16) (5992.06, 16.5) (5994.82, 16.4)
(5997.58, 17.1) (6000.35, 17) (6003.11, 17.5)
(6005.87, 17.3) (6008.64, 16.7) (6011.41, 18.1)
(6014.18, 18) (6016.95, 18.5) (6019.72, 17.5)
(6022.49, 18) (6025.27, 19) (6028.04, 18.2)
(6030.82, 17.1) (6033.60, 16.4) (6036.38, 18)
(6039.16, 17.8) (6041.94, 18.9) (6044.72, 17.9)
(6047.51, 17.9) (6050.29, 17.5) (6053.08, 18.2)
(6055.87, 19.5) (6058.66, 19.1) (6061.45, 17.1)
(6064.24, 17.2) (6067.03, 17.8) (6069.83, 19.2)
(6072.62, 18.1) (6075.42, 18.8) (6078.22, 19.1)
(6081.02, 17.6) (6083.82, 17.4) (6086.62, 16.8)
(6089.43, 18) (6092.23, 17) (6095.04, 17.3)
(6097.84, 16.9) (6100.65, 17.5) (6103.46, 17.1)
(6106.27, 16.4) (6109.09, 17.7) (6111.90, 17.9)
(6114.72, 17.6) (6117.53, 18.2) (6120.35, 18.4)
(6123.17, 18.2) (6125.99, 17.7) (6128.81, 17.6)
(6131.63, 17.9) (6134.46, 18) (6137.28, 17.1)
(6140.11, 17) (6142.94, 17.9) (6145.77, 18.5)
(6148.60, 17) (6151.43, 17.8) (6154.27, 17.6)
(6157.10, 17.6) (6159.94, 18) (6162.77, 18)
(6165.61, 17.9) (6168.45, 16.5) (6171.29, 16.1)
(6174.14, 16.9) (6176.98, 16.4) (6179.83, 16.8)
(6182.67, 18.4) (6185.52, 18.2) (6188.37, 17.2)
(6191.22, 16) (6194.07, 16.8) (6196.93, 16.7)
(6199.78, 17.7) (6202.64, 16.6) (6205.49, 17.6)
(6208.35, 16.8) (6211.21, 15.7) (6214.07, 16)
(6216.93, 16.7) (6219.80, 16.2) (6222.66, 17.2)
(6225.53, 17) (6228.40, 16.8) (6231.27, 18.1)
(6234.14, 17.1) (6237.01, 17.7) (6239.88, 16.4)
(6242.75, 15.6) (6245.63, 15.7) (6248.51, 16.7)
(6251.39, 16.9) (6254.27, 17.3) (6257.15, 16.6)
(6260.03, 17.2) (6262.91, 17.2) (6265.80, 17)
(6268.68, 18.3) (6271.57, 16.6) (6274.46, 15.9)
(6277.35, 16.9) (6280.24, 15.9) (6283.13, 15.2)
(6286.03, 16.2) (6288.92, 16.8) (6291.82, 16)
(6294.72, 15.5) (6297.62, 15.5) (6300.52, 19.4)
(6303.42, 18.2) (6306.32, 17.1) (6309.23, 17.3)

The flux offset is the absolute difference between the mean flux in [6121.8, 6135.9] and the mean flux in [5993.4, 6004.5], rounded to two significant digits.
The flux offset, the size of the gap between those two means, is 0.88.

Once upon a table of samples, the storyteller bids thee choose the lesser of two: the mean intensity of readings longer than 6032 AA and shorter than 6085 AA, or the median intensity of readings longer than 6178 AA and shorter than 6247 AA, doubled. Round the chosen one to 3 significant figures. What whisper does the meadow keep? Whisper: 18.1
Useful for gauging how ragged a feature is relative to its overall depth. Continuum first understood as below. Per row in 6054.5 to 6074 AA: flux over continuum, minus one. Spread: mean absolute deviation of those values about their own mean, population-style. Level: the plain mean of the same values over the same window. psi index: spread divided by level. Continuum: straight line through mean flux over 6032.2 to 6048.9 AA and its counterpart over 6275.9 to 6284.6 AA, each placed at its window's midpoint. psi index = 1.3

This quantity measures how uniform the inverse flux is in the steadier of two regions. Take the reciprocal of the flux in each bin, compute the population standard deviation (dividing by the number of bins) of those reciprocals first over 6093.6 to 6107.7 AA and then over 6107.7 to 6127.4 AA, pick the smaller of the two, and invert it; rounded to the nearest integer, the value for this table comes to 1126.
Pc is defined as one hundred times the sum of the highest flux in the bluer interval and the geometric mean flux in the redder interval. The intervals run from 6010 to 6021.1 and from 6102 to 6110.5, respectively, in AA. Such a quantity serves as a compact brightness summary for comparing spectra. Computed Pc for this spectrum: 3556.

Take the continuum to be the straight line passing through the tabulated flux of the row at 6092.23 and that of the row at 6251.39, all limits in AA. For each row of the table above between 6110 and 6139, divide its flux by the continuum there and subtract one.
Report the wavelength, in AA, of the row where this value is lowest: 6137.28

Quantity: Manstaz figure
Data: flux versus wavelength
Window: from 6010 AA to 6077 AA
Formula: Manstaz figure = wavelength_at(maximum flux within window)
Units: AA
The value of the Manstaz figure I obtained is 6055.87 AA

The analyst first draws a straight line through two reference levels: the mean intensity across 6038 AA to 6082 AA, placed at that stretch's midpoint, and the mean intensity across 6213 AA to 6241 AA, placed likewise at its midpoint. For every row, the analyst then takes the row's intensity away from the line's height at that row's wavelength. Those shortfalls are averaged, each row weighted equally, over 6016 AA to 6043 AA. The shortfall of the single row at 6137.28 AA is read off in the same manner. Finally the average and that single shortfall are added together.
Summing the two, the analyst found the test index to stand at 1.1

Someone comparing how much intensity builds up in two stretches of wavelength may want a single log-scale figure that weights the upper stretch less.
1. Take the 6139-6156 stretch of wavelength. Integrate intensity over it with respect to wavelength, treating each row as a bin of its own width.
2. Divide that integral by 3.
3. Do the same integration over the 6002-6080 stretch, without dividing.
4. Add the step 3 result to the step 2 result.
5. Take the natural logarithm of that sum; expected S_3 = 7.32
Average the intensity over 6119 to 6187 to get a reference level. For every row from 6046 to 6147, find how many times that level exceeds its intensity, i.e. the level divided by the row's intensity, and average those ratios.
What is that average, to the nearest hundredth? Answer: 0.99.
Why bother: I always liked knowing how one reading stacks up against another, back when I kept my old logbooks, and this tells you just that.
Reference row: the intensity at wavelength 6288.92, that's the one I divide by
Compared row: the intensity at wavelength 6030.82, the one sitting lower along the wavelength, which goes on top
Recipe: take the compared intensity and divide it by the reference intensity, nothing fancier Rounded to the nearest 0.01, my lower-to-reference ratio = 1.02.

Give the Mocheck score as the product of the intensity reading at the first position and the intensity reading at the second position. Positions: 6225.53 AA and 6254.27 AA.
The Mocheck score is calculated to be 294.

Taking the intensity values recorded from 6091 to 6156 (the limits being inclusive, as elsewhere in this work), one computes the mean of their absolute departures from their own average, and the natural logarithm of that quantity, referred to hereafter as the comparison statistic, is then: -0.85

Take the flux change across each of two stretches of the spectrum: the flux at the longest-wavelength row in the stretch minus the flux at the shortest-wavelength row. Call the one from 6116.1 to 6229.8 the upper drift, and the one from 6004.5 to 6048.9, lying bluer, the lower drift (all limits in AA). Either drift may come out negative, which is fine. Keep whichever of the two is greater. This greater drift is 0.60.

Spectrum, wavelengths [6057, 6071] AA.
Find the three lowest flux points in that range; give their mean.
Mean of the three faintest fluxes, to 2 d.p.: 17.37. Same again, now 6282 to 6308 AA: 15.40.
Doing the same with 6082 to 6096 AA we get 17.03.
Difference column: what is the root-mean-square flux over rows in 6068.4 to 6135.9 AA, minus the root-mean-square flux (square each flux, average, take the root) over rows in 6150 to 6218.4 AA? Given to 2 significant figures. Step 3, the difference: 0.68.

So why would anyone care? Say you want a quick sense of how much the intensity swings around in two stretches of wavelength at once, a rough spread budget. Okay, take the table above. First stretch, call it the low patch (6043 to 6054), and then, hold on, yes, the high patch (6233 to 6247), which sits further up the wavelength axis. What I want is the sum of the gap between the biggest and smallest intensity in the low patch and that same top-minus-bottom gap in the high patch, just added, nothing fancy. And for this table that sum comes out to 2.8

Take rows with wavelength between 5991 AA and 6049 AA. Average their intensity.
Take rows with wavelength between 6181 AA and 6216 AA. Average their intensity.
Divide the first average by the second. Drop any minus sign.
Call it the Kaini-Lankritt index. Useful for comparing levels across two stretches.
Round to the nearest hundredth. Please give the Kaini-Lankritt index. 1.04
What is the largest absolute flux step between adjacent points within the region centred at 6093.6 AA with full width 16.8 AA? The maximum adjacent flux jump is 1.20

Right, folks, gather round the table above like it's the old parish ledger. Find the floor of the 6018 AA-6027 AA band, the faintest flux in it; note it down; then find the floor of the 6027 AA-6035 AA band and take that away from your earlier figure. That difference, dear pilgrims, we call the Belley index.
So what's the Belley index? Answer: 1.1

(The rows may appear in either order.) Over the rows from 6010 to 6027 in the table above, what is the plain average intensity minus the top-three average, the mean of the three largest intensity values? -0.35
